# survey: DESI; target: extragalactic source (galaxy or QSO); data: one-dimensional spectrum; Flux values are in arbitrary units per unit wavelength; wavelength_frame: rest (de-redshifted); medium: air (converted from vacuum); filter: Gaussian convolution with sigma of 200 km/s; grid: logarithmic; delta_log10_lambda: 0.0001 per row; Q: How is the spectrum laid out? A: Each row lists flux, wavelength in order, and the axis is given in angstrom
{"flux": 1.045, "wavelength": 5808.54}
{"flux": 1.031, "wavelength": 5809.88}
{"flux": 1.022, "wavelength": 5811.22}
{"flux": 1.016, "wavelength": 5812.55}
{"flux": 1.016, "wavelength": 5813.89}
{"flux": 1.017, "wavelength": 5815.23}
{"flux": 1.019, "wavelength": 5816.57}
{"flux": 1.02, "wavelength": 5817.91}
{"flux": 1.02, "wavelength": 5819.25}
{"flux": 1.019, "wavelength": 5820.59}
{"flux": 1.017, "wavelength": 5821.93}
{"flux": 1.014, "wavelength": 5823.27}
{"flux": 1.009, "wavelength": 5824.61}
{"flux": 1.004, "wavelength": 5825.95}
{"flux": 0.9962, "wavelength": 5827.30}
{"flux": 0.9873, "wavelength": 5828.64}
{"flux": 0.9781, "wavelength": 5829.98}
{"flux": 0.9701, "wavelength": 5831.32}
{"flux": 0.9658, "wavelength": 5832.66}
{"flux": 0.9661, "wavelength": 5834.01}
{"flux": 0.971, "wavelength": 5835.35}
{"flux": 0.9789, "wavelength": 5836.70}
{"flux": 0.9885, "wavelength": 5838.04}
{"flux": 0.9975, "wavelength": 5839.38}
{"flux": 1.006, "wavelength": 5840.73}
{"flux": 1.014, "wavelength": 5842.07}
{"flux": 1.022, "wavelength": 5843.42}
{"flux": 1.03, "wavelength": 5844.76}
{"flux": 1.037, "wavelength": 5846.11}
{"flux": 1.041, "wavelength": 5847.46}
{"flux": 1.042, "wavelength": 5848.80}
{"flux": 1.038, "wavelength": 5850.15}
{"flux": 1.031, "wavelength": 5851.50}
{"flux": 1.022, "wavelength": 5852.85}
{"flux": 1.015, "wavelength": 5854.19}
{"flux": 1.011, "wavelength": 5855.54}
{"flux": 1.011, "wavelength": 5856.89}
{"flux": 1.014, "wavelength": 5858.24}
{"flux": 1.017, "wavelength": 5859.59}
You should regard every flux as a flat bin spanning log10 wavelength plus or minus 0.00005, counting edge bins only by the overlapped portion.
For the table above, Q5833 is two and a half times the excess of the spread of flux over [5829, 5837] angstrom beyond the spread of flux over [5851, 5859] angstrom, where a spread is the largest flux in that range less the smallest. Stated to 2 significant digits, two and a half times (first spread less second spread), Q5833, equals -0.017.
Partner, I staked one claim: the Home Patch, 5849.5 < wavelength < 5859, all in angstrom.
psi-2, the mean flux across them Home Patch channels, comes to 1.020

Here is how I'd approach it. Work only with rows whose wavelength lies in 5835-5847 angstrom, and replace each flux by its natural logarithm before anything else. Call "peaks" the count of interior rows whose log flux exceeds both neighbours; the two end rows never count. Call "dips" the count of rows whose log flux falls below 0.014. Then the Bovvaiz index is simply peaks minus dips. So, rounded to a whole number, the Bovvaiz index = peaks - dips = -6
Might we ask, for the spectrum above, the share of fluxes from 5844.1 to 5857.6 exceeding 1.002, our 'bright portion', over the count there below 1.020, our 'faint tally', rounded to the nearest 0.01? 0.33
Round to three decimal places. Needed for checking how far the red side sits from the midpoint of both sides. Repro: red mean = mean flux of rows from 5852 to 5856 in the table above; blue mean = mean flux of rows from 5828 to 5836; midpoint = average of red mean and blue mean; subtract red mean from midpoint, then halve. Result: -0.011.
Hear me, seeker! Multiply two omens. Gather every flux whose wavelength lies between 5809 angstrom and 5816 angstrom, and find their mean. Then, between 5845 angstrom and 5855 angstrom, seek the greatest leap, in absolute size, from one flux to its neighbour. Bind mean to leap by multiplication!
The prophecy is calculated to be 0.0092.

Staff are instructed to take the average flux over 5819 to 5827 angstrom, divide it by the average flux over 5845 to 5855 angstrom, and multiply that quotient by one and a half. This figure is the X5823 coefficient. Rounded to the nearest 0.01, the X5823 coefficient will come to 1.47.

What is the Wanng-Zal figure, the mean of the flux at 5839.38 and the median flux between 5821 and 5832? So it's 0.999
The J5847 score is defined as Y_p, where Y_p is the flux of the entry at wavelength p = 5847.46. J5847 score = 1.041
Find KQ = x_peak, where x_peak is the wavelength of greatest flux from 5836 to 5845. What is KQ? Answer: 5844.76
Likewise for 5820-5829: 5820.59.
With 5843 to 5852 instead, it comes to 5848.80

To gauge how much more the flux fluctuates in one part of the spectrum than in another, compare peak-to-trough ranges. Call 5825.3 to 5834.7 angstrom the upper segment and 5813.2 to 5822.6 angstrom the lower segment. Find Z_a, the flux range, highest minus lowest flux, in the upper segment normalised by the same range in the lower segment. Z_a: 10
